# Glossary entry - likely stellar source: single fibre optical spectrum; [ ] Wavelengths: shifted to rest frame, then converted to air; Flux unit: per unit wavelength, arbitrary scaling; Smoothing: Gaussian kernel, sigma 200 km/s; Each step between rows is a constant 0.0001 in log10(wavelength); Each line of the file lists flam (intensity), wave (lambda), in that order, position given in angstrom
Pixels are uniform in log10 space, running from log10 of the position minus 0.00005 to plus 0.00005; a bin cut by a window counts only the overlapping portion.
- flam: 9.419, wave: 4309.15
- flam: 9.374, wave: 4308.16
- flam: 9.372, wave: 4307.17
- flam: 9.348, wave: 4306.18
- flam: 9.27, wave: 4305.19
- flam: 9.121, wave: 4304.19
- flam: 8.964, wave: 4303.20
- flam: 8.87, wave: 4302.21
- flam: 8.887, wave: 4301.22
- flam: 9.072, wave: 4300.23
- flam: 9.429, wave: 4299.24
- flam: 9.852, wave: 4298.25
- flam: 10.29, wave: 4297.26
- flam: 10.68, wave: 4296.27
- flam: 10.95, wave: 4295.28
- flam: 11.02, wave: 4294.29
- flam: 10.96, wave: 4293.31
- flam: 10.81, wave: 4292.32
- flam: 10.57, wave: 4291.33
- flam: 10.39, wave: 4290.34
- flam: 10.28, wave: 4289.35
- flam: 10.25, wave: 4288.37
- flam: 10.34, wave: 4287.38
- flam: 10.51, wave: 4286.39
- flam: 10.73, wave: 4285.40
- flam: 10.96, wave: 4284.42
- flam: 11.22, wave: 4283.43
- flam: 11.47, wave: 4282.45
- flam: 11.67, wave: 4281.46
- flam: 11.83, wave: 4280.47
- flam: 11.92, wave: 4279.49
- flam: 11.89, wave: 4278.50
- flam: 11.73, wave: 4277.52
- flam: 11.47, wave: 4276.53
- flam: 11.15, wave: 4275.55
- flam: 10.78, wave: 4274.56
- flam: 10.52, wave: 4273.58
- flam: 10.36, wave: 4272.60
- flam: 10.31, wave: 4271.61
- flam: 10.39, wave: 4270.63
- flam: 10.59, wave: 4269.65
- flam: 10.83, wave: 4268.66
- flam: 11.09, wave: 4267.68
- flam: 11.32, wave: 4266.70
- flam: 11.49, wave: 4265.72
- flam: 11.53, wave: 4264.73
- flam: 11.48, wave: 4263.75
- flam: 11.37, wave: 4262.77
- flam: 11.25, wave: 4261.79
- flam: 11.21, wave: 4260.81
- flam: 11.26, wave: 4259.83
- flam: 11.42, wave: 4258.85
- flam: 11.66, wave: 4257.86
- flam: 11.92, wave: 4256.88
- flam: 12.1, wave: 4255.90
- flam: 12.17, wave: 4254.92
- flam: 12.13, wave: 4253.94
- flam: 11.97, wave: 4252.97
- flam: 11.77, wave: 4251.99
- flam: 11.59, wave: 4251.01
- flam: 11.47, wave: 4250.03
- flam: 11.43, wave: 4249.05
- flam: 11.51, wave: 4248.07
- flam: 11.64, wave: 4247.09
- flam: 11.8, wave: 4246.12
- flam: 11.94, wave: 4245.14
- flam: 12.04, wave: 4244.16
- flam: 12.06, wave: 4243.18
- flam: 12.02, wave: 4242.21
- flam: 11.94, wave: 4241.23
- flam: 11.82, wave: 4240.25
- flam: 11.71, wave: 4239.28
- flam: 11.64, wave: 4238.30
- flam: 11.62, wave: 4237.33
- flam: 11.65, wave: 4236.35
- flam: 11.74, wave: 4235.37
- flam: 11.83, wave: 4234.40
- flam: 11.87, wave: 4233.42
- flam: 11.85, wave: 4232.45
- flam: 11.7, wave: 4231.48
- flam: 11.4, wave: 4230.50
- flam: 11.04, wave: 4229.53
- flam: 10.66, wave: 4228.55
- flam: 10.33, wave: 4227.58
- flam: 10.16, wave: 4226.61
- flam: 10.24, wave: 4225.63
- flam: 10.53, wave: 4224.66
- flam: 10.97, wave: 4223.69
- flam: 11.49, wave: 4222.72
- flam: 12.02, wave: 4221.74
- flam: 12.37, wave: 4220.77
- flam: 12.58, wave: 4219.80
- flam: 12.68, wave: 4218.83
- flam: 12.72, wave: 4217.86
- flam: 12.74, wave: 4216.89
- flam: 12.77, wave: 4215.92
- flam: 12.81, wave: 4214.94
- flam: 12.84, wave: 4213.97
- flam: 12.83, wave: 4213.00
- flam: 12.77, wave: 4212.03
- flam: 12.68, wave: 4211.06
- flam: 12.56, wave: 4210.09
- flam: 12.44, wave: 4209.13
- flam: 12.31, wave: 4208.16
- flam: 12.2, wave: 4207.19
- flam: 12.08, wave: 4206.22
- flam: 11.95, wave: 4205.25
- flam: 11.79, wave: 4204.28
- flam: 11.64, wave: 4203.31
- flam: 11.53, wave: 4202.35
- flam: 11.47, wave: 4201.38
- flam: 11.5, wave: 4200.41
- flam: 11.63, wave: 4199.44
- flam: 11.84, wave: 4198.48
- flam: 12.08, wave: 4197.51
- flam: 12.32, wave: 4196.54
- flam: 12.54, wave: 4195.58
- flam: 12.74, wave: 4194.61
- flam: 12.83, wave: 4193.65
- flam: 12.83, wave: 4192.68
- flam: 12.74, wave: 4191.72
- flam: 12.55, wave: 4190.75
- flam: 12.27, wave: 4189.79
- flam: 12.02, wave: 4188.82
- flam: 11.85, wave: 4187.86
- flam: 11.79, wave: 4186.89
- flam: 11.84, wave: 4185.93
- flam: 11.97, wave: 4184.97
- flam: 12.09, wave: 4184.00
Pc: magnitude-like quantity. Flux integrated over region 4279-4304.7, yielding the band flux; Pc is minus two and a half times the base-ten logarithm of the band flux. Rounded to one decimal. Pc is -6.1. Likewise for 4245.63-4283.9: -6.6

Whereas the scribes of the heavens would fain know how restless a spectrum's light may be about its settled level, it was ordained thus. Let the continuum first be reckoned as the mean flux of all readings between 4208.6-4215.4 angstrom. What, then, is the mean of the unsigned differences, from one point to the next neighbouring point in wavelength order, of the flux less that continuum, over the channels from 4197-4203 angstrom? 0.13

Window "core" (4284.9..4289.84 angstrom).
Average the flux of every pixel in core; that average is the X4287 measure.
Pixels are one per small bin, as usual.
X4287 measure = 10.4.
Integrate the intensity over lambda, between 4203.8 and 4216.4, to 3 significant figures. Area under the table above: 157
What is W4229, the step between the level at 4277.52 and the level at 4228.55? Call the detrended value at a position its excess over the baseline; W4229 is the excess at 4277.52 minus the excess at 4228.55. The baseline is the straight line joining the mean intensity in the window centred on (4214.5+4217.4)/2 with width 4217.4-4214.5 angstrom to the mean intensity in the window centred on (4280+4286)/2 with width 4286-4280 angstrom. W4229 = 2.1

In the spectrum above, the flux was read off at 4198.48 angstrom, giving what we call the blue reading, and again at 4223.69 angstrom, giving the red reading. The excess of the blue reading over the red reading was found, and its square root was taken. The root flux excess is 0.93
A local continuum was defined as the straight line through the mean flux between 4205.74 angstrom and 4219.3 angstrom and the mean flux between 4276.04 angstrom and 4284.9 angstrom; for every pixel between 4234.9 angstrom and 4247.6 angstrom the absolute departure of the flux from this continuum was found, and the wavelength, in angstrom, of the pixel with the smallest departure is 4243.18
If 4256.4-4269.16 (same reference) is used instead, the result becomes 4256.88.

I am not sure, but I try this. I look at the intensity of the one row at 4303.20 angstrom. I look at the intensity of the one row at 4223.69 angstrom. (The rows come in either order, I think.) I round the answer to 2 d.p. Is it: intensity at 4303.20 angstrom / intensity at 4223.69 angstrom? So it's 0.82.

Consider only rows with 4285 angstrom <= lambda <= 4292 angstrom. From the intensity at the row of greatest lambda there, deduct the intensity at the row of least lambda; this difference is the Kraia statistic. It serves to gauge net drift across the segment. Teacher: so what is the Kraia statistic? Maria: -0.2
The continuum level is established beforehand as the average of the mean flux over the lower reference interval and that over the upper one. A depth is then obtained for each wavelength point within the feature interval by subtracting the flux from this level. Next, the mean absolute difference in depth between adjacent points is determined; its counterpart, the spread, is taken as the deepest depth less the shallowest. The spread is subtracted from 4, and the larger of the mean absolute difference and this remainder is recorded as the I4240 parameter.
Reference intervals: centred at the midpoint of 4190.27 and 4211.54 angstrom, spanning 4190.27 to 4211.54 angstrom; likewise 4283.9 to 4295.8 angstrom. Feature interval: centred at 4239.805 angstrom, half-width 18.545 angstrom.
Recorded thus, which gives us 2.0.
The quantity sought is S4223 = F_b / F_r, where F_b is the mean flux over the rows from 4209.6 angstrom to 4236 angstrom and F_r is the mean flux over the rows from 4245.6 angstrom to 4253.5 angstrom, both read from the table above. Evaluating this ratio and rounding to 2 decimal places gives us 1.02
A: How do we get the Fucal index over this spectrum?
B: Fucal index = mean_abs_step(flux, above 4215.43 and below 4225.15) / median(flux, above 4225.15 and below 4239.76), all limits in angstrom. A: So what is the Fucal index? 0.021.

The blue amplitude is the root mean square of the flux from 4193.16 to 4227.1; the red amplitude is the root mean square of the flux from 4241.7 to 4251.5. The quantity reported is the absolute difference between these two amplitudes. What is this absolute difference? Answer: 0.35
